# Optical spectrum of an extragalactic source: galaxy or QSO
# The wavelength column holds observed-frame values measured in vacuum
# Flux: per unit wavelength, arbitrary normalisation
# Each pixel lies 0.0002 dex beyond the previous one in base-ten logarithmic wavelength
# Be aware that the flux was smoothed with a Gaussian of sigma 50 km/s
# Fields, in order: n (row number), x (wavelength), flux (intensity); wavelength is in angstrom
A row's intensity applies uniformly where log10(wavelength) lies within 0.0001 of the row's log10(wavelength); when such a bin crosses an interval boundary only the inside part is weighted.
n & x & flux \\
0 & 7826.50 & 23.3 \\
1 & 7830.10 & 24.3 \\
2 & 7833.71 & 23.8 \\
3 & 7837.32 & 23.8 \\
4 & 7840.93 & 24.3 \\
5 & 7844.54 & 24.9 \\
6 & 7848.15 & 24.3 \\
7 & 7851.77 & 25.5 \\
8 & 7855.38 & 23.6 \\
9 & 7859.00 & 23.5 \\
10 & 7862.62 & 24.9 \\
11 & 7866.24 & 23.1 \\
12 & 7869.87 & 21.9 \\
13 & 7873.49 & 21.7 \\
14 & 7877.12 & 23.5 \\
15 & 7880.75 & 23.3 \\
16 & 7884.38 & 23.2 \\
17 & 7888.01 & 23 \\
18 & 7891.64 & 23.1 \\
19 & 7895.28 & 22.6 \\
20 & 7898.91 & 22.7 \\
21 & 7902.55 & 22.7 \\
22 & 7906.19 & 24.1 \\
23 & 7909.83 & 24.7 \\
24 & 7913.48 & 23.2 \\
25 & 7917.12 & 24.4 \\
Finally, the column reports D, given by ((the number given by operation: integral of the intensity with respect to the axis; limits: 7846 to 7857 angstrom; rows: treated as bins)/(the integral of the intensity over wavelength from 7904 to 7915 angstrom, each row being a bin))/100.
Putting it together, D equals 0.0102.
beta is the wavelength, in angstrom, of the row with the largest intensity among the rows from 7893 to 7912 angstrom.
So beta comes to 7909.83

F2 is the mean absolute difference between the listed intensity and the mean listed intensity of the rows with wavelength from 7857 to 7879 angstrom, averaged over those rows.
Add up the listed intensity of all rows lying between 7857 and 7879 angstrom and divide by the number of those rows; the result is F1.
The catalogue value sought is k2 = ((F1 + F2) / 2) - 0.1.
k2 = 11.9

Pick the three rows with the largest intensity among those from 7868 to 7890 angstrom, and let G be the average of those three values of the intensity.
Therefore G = 23.3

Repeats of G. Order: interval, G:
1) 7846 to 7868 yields 24.9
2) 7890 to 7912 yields 24.0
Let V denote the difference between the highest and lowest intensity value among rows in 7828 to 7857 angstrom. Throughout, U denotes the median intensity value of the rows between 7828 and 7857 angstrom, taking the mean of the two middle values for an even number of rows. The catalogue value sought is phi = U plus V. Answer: 26.2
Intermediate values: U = 24.3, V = 1.90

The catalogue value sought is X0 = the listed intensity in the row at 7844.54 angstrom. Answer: 24.9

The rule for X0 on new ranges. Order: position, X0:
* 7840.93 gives 24.3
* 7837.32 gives 23.8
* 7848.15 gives 24.3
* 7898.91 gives 22.7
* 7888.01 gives 23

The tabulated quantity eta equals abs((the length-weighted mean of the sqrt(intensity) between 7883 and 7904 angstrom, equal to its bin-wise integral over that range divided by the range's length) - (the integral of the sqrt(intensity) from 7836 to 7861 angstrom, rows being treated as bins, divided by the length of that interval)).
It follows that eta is 0.14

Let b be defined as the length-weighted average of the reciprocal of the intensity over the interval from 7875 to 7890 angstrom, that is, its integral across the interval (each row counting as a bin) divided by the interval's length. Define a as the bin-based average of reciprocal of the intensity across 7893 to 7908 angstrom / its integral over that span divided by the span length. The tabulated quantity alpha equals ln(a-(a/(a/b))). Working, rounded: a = 0.0435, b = 0.0431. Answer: -7.9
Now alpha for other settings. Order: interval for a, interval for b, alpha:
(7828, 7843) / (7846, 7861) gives -8.1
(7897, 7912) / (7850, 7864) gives -6.6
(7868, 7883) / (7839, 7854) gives -5.6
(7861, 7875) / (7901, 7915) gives -6.4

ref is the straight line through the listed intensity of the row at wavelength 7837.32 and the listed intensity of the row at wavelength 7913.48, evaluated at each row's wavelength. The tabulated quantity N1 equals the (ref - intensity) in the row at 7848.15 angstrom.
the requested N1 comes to -0.6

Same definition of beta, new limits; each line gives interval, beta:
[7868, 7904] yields 7877.12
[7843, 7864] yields 7851.77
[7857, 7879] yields 7862.62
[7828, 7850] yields 7844.54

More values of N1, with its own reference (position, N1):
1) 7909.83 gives -1.5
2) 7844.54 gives -1.2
